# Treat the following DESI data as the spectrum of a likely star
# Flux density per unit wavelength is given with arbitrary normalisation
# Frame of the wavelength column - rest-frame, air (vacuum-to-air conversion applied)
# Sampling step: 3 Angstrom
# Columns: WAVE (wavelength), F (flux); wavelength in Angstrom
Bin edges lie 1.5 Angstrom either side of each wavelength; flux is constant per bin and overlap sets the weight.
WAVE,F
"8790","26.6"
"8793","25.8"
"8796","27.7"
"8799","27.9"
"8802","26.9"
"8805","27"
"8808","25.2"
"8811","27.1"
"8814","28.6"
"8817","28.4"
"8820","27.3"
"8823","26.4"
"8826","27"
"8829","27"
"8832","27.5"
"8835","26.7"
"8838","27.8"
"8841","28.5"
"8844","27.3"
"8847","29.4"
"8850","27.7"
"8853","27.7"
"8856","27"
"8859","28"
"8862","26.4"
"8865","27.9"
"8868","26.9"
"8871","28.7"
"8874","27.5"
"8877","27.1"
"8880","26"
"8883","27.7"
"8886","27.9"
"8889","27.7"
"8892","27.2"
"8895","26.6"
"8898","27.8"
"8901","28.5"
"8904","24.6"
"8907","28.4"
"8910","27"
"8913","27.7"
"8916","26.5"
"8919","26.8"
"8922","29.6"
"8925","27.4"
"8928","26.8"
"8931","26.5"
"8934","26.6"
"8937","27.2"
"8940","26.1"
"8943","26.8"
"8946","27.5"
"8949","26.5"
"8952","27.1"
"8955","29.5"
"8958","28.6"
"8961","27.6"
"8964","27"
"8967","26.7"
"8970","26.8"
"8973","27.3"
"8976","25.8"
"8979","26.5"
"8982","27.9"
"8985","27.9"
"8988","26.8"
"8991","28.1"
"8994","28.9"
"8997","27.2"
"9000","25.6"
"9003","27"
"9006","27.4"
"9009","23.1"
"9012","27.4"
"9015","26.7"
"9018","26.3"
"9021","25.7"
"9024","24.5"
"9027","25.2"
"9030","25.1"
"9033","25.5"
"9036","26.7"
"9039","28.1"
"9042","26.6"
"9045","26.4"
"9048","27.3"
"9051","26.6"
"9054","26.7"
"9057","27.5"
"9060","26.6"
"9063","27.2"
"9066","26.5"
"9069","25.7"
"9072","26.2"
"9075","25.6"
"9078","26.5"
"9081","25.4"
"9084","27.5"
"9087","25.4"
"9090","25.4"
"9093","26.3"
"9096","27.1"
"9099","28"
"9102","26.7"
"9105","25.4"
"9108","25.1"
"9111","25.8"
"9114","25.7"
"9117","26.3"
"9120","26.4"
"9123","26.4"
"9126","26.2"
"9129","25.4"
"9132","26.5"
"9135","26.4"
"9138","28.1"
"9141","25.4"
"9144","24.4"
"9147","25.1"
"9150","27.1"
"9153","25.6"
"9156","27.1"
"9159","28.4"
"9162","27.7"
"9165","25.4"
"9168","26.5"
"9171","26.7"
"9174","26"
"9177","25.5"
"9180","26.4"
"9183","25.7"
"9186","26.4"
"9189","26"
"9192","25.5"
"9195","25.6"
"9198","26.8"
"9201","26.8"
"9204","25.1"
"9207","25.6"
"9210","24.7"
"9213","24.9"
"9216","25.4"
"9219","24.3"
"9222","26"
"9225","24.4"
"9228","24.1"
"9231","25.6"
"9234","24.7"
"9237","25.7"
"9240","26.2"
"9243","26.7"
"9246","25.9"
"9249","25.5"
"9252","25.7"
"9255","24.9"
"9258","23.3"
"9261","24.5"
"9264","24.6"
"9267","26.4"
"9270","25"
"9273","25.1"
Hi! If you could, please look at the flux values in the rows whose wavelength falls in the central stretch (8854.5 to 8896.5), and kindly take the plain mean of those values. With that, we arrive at 27.3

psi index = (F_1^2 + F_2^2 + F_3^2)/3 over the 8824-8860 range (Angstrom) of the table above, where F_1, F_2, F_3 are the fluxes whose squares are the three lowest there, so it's 724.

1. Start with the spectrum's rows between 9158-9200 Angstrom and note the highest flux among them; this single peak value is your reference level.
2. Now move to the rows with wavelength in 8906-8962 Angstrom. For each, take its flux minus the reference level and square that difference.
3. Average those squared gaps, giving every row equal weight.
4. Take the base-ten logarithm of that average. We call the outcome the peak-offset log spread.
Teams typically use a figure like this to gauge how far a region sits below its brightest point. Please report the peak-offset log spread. 0.30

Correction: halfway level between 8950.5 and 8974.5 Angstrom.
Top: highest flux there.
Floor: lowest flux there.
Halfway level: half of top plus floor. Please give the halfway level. 28.1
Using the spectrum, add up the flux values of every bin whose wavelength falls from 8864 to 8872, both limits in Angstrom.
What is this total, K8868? 83.5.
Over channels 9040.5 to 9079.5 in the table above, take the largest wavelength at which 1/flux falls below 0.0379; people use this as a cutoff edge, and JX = 9078 Angstrom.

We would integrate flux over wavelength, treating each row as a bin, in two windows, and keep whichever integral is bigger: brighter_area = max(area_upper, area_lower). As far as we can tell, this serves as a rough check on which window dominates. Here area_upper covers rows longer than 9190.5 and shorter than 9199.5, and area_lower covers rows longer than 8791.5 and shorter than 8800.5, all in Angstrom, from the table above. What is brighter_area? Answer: 244.2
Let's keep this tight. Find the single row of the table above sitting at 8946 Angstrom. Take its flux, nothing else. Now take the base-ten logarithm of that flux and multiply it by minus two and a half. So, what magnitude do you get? -3.598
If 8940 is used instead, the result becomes -3.542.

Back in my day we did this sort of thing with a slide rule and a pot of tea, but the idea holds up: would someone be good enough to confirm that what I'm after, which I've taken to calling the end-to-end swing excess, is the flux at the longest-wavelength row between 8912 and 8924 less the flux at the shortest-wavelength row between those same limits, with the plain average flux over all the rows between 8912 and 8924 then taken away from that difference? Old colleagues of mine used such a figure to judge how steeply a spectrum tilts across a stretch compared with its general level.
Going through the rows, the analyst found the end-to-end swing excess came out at -25.7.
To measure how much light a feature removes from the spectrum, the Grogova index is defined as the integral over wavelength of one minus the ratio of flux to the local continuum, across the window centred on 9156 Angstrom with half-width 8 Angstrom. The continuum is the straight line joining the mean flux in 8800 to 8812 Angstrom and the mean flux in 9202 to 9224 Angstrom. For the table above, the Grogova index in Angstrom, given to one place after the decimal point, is -1.1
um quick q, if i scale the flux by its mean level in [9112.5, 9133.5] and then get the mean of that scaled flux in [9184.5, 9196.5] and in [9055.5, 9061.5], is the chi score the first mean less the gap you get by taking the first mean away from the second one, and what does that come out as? 0.945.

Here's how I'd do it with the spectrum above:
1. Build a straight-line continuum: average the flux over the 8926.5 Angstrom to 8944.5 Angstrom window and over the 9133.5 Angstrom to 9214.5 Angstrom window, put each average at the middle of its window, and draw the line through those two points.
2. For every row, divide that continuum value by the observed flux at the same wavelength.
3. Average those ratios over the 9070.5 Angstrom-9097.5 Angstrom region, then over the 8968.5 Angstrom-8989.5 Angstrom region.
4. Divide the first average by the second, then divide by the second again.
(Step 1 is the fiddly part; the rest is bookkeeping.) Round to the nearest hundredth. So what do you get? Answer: 1.04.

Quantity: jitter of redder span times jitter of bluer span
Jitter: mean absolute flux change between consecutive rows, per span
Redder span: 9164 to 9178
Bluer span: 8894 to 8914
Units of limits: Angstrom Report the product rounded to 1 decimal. 1.2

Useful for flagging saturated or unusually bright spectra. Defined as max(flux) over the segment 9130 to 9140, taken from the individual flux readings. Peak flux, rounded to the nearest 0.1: 28.1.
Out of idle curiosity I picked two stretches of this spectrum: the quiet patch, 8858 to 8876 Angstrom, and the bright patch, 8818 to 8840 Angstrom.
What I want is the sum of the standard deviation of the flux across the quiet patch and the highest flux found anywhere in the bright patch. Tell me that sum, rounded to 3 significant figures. 28.6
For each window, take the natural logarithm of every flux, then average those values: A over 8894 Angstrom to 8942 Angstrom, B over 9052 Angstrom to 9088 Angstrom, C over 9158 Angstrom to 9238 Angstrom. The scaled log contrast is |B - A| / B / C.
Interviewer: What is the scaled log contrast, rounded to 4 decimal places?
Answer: 0.0025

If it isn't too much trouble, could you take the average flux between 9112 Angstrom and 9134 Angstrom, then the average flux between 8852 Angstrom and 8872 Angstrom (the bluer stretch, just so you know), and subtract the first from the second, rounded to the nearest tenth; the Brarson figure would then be 1.4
